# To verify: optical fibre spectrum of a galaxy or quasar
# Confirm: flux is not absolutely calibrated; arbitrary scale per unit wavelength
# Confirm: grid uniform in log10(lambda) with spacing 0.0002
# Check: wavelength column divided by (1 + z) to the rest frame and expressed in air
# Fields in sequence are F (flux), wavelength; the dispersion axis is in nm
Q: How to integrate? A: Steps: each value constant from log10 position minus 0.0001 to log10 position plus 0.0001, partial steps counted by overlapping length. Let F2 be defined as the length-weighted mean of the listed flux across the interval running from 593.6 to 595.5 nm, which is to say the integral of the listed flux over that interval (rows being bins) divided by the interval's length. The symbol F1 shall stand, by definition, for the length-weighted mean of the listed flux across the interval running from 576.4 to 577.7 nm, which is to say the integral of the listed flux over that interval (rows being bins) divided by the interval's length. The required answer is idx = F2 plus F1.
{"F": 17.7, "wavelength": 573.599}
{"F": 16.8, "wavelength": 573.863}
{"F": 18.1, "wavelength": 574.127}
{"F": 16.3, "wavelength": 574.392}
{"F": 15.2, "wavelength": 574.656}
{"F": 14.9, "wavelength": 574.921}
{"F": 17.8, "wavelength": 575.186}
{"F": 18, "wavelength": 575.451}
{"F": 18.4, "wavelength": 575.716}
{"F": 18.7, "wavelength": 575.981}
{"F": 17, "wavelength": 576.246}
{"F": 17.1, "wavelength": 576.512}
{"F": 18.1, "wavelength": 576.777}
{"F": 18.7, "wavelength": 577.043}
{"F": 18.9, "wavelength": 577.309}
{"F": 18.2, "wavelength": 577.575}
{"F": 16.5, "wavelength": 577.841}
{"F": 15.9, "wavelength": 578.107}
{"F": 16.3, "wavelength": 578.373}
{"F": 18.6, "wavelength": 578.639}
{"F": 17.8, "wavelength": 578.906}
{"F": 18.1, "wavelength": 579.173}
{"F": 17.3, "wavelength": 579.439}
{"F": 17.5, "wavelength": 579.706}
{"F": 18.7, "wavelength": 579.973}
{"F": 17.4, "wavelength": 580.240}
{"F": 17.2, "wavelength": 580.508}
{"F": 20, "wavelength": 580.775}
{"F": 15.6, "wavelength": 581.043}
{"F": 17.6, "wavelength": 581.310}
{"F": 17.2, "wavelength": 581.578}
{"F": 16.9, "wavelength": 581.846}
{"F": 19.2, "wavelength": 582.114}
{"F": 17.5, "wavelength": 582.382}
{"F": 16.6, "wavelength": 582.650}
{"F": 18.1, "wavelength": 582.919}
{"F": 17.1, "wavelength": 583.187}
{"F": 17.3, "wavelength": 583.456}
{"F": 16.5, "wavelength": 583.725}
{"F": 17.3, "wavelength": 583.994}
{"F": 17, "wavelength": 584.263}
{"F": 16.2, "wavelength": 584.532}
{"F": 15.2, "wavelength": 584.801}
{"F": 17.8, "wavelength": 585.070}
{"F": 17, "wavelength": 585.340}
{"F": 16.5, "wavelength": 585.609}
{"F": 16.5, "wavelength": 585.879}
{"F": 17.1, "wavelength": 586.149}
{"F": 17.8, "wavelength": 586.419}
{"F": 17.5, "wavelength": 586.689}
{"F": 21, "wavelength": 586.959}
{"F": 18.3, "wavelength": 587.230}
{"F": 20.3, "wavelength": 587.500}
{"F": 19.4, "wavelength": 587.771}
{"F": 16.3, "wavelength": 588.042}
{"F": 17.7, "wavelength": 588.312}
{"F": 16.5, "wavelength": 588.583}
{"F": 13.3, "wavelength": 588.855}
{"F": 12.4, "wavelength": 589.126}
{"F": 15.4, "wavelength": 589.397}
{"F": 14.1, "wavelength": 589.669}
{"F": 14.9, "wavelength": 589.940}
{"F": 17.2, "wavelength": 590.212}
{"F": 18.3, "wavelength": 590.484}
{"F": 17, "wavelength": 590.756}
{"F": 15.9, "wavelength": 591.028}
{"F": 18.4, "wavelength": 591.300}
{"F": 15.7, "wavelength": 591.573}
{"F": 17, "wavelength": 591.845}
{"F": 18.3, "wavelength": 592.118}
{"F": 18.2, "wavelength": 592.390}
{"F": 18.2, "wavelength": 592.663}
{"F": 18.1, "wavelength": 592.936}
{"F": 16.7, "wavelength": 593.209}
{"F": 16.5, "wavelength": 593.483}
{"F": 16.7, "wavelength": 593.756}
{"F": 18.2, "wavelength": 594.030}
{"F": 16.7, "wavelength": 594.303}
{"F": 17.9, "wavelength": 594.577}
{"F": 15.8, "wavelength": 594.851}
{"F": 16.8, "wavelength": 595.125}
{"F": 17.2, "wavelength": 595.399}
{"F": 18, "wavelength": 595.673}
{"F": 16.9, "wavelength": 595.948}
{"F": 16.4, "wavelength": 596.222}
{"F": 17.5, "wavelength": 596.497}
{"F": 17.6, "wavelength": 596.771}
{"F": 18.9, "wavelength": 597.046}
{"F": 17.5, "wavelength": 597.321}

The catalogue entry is 35.3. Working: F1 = 18.2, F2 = 17.0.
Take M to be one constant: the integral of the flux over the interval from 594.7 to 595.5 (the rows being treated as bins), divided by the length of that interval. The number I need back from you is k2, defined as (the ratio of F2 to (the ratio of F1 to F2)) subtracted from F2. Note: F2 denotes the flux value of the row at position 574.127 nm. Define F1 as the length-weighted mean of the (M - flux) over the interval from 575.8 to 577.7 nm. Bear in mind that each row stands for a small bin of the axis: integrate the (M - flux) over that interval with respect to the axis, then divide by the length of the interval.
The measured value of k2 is 235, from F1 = -1.51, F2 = 18.1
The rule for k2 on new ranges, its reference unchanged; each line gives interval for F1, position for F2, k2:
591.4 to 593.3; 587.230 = 391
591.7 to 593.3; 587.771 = 340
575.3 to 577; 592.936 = 264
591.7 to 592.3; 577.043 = 346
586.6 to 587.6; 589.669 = 87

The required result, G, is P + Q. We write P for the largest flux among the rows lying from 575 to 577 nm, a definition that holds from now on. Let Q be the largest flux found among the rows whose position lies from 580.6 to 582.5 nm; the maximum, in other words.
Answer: 38.7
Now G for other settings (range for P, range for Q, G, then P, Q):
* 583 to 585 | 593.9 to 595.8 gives 35.5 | 17.3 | 18.2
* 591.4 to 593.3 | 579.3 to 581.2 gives 38.3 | 18.3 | 20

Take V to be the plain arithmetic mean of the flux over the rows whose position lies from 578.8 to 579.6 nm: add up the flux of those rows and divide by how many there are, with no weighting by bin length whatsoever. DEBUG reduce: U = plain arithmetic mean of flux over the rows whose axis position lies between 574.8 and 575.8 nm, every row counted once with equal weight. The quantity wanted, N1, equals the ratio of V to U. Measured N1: 1.03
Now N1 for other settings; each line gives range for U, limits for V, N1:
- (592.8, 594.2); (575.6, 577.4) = 1.05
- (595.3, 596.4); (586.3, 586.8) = 1.03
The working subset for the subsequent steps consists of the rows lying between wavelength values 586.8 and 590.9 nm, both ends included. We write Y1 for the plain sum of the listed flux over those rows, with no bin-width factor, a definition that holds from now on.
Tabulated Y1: 252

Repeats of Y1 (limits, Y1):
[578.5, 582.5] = 267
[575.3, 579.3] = 266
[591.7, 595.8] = 260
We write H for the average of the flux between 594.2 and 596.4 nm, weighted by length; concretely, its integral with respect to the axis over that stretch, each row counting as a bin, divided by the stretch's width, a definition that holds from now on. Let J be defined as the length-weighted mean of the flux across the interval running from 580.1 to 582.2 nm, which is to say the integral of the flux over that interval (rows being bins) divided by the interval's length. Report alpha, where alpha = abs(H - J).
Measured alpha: 0.63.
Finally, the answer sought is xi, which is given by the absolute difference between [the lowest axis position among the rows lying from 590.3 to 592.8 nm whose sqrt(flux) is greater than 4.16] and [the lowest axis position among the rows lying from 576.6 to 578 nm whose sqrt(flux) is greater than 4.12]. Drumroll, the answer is 13.71 nm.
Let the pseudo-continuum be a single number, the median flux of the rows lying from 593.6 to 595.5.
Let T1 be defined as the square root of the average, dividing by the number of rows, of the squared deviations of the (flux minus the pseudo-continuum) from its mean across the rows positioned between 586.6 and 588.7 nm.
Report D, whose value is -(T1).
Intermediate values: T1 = 1.61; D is -1.61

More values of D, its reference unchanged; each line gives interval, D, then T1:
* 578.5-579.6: -0.47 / 0.47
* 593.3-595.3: -0.77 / 0.77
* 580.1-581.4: -1.41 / 1.41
